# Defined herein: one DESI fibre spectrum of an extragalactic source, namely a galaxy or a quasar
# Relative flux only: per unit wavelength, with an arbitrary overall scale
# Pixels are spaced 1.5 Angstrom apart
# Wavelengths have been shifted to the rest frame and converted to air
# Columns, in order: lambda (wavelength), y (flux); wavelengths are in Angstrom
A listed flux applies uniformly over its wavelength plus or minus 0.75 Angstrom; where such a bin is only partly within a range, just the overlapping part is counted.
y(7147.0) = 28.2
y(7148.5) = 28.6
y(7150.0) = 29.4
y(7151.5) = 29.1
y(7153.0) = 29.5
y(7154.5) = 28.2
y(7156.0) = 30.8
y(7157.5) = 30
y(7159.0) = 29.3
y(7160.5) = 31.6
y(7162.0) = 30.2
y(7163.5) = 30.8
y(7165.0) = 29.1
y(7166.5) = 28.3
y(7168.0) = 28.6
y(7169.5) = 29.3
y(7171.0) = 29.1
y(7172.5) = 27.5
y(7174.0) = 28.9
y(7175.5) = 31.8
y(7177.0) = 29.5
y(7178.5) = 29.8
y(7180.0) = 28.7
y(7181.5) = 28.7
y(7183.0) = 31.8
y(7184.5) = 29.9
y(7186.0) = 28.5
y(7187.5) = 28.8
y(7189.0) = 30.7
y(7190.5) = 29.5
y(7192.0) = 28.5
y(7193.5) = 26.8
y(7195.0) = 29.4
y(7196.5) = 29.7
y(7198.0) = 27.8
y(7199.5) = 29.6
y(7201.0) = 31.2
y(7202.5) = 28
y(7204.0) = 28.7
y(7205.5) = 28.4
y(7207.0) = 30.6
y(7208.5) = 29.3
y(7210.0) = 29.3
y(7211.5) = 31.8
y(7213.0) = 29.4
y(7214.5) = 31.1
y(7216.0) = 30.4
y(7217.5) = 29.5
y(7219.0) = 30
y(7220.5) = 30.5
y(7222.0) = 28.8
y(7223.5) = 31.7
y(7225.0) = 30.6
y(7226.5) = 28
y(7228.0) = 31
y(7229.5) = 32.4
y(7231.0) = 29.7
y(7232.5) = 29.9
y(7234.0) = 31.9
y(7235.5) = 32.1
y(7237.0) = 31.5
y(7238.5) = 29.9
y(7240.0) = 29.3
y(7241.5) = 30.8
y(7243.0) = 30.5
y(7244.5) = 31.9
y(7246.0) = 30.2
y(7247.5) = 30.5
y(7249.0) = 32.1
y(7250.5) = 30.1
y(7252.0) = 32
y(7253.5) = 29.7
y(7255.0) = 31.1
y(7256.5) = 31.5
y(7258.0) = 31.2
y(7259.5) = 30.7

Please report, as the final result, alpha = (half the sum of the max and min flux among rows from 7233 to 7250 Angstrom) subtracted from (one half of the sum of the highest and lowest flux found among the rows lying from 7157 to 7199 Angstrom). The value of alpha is -1.4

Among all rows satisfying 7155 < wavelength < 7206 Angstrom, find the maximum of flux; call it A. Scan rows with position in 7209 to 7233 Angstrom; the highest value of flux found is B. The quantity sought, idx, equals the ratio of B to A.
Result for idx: 1.02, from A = 31.8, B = 32.4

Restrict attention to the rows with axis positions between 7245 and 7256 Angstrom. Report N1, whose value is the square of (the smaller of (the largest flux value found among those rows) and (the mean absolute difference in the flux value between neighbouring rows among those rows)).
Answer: 2.5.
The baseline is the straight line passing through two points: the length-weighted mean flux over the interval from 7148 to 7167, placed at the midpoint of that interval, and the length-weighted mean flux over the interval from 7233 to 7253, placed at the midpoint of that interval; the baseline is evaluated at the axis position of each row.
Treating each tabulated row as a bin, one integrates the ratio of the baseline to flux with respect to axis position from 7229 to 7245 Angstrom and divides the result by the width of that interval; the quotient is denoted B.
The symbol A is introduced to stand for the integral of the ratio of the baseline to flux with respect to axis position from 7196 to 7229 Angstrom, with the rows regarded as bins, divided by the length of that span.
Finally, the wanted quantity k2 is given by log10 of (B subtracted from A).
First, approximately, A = 1.02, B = 1.00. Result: -1.6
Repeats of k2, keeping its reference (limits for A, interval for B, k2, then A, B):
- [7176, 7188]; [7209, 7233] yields -2.4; 1.02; 1.01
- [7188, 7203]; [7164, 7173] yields -2.8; 1.04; 1.04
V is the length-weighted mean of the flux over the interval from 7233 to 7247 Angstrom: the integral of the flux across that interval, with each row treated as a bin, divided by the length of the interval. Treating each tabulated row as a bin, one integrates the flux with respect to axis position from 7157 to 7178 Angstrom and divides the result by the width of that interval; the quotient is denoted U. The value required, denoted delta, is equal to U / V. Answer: 0.96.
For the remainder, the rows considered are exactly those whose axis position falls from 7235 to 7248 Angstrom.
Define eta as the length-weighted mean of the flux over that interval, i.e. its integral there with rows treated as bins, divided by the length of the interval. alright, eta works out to 30.7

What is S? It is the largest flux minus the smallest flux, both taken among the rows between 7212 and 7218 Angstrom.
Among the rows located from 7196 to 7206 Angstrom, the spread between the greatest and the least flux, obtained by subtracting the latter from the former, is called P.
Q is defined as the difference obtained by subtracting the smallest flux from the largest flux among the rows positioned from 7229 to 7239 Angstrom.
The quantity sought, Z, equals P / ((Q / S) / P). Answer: 7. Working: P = 3.4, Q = 2.70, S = 1.7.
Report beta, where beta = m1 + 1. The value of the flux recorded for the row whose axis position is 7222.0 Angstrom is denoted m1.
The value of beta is 29.8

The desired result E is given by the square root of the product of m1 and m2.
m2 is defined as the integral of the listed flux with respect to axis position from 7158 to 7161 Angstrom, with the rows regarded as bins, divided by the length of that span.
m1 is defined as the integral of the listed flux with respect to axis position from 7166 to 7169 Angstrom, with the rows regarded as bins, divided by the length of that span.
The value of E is 29.4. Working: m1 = 28.5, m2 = 30.3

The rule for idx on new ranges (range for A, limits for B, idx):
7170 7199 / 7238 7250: 1.01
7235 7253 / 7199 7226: 0.99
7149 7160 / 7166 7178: 1.03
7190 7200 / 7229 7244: 1.09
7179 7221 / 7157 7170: 0.99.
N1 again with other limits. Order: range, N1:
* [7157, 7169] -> 1.2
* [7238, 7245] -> 0.9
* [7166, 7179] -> 1.5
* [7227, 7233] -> 2.1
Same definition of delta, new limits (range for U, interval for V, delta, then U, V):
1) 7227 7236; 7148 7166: 1.05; 31.1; 29.7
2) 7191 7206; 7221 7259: 0.94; 28.8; 30.7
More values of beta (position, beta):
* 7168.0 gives 29.6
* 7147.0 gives 29.2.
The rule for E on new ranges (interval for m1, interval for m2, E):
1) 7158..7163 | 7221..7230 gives 30.4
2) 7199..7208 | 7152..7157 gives 29.5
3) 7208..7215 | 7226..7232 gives 30.3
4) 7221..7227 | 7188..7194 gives 29.4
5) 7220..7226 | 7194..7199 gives 29.6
